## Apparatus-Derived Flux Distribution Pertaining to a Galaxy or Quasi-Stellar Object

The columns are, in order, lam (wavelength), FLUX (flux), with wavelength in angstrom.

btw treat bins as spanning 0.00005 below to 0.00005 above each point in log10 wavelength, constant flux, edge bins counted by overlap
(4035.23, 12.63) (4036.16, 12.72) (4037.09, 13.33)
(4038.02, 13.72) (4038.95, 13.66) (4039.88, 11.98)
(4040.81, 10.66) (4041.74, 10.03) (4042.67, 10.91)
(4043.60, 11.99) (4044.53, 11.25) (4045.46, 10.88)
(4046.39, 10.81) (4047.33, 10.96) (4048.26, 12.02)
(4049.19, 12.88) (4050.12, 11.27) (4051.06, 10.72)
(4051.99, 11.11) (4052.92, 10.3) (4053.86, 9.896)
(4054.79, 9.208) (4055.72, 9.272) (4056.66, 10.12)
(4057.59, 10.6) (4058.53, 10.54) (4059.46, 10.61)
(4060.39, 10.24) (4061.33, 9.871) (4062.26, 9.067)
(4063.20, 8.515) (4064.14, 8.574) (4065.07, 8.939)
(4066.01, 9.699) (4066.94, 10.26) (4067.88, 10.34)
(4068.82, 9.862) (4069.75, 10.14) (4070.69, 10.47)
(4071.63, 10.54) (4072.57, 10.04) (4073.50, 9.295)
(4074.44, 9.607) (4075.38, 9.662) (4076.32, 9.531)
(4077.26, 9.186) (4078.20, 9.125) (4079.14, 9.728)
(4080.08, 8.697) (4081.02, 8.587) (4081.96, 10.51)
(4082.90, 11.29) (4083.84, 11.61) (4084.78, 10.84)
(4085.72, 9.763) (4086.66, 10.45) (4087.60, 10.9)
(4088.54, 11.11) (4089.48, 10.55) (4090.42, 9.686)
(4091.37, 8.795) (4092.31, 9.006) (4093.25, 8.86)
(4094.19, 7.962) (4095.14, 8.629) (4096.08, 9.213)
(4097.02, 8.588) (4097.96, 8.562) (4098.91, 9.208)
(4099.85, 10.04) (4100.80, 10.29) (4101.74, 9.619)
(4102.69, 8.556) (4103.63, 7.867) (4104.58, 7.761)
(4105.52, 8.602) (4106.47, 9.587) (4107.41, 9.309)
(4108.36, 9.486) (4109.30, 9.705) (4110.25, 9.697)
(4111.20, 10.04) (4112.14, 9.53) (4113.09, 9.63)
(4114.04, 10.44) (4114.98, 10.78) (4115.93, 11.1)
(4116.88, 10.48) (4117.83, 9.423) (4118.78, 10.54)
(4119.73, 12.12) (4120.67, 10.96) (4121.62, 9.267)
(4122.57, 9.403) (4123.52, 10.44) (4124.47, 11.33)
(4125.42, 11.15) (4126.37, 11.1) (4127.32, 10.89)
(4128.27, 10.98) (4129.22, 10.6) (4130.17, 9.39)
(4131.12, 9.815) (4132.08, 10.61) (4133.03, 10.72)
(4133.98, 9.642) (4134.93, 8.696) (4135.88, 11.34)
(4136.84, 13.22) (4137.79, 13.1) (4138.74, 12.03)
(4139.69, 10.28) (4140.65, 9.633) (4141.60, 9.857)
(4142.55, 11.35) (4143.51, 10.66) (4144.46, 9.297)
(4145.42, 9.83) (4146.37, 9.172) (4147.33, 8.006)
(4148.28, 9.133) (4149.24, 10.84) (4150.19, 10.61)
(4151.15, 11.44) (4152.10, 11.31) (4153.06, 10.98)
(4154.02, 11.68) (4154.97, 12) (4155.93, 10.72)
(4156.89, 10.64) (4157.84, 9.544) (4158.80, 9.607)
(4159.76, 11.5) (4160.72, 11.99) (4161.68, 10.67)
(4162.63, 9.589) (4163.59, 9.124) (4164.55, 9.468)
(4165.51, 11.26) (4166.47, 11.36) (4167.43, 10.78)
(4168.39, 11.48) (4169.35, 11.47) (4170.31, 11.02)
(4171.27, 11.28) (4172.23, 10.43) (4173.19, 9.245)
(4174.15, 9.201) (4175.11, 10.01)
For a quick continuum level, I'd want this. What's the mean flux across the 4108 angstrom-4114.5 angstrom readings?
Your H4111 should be 9.8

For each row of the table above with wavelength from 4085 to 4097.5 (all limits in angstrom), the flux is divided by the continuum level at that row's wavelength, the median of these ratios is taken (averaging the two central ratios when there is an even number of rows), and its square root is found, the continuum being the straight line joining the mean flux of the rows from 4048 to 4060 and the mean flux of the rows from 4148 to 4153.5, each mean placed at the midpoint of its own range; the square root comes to 0.93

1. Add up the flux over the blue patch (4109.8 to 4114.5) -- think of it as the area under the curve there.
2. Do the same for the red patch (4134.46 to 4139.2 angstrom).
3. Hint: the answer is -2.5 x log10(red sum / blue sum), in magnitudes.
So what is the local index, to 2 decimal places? -0.18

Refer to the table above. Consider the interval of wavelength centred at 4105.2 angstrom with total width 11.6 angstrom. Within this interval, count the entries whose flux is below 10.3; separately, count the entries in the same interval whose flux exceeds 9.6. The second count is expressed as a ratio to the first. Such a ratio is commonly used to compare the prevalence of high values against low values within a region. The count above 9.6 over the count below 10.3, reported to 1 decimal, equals 0.4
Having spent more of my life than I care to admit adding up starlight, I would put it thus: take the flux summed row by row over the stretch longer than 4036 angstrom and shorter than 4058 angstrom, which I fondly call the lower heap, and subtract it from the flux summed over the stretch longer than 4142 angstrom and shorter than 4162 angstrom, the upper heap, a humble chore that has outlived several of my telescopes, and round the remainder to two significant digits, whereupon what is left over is -49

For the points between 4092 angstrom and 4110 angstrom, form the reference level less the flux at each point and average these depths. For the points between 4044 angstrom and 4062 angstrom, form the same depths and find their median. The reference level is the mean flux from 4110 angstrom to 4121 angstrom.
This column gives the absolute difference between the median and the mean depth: 1.6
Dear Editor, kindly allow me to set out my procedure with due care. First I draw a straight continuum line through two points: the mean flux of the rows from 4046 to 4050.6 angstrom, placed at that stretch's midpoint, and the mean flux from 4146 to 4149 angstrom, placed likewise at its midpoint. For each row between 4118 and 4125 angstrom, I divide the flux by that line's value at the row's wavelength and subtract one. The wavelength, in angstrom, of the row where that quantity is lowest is 4121.62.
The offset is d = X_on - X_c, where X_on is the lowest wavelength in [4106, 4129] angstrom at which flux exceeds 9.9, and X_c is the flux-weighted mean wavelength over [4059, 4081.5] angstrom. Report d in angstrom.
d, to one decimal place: 41.1 angstrom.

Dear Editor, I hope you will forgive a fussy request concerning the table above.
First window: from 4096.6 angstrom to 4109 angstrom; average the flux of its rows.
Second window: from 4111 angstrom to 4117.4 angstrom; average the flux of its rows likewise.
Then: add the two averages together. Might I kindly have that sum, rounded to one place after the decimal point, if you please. 19.3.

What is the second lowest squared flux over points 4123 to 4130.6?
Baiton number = 109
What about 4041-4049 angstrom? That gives 117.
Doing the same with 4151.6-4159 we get 92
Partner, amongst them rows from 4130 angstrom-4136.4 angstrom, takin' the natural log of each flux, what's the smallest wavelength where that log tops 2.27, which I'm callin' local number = 4131.12 angstrom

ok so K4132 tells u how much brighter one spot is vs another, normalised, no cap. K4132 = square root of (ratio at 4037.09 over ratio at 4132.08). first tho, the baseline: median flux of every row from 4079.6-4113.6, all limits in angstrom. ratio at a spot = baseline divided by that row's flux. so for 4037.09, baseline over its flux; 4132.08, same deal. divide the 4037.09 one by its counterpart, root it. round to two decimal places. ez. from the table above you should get 0.89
